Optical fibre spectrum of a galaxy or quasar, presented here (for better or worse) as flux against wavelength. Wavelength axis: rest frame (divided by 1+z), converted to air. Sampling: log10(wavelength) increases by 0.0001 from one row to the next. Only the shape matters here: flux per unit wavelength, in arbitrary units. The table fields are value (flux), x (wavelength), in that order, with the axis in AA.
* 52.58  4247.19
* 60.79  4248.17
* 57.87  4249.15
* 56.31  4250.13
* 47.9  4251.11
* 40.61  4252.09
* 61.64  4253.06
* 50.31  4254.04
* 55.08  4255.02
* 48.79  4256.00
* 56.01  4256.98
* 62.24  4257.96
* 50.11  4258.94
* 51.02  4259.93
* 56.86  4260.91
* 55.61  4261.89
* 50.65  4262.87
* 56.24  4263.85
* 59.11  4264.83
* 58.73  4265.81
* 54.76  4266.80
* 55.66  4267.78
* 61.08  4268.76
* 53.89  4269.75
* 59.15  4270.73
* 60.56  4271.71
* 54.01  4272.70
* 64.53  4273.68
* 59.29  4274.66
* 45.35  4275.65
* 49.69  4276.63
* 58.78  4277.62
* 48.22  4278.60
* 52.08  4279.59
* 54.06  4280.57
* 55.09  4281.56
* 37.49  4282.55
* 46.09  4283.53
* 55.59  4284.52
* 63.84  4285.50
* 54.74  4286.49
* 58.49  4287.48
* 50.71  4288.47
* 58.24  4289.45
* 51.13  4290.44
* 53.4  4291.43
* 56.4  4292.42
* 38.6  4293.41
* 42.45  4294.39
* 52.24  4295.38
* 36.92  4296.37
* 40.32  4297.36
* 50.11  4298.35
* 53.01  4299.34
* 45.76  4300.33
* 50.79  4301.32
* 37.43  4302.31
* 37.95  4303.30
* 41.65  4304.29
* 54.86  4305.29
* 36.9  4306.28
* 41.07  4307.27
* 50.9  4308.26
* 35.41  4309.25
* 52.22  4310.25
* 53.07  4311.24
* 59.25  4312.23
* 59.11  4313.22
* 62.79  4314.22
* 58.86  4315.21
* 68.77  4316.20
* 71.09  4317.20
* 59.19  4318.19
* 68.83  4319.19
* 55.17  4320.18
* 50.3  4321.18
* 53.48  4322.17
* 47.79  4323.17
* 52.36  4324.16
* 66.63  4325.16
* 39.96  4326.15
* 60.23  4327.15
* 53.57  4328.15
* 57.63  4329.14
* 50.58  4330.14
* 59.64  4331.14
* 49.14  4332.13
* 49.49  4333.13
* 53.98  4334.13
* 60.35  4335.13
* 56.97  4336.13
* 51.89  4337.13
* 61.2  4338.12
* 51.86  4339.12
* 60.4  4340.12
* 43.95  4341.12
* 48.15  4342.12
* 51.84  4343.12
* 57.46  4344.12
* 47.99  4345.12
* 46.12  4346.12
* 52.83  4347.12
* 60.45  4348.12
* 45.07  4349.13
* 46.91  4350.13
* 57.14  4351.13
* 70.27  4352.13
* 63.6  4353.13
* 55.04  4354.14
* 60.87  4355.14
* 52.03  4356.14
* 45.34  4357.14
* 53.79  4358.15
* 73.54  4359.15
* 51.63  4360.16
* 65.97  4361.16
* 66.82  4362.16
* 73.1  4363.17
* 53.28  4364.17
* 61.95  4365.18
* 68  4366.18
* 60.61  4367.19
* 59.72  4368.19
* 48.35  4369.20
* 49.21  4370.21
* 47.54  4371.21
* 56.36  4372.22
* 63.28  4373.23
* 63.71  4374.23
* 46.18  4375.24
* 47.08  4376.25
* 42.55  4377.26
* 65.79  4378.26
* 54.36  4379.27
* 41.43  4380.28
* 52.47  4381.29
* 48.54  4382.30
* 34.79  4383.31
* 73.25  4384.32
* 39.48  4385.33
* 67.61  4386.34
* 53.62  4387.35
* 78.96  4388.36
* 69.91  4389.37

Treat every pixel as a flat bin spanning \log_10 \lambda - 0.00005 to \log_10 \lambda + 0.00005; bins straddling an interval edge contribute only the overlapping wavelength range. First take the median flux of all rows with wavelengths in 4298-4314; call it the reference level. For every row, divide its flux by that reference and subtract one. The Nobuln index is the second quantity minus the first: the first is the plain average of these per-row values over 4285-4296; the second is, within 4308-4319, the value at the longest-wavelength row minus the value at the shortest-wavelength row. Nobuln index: 0.12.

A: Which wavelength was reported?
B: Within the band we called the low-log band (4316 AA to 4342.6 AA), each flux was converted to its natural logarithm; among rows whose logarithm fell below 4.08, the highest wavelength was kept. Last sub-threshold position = 4342.12 AA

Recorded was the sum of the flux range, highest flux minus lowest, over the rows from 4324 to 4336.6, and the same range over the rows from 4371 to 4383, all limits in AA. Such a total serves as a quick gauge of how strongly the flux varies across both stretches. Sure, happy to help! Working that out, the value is 51.0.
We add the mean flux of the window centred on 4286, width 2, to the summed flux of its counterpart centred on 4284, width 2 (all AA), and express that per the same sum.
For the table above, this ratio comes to 1.58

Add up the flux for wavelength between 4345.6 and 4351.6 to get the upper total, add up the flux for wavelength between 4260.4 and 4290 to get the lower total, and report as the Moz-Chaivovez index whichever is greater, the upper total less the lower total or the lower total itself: 1649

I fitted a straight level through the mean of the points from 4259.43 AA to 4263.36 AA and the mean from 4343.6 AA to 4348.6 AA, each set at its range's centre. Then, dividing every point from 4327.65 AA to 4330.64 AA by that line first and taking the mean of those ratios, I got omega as 1.016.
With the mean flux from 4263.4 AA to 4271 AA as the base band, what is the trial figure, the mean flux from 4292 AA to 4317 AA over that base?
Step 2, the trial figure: 0.85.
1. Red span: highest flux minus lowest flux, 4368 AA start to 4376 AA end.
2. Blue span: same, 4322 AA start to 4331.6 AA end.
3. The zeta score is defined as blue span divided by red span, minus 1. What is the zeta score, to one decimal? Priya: 0.5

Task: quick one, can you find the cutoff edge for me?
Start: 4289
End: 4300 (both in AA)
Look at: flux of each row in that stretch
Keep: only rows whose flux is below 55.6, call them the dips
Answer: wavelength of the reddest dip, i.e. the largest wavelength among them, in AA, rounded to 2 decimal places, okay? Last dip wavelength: 4299.34 AA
